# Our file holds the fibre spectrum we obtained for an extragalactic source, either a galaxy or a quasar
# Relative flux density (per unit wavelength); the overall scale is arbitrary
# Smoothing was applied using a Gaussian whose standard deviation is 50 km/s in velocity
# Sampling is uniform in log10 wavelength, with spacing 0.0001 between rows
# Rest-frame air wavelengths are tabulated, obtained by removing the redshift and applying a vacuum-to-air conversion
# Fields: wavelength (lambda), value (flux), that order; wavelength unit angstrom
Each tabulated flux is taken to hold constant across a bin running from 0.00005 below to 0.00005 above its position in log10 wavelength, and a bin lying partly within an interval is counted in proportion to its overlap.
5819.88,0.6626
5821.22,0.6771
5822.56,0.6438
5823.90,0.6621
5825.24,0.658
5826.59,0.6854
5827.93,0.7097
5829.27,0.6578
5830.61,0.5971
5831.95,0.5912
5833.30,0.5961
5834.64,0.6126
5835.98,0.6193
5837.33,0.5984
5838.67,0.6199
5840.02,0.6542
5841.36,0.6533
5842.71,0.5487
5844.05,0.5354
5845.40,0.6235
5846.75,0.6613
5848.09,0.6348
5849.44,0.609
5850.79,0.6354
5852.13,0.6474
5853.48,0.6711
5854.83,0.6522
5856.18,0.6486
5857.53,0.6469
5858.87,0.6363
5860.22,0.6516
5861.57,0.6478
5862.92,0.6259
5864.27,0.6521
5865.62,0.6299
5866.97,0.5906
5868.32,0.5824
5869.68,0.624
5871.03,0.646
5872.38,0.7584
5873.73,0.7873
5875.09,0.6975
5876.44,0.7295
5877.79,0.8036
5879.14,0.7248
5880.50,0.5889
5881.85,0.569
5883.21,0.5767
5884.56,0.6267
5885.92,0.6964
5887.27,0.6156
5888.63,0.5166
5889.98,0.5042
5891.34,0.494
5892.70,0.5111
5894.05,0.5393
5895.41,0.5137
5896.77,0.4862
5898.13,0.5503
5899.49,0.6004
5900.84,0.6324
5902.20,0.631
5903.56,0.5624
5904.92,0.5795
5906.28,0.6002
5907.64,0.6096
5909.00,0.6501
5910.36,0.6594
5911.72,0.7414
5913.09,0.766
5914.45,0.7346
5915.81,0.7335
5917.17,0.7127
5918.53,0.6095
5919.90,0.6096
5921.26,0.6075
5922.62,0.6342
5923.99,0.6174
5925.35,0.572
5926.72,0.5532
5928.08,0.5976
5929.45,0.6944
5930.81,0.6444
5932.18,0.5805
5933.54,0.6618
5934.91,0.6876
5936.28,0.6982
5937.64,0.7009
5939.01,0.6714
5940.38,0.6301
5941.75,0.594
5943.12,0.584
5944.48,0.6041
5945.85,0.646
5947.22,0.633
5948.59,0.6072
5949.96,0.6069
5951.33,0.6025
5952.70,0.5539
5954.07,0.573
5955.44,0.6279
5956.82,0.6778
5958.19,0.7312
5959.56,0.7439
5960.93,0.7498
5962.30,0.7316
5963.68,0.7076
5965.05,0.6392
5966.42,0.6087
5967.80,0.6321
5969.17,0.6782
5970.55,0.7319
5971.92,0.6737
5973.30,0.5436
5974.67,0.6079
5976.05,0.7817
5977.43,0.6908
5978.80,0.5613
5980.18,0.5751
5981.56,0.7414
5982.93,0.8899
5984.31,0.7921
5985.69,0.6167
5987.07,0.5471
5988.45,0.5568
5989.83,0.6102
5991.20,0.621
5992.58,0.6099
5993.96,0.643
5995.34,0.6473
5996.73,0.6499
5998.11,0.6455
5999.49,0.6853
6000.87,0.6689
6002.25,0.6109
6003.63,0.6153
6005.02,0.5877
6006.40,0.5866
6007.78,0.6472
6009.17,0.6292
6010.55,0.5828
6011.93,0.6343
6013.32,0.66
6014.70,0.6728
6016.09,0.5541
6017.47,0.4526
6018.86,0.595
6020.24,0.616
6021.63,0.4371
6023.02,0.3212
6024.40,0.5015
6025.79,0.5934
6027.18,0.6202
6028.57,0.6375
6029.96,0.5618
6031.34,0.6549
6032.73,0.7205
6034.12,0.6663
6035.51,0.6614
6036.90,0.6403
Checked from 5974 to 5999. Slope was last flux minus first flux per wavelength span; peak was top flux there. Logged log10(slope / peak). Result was -2.74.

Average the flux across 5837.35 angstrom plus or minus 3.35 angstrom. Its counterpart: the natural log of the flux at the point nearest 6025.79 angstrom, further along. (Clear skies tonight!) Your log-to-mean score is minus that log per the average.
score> 0.84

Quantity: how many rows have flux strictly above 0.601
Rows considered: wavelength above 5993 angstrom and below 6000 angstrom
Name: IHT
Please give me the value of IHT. 5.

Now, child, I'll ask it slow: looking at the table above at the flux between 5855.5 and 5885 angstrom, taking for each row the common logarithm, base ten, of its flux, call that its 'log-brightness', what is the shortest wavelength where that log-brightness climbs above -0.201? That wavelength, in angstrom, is 5856.18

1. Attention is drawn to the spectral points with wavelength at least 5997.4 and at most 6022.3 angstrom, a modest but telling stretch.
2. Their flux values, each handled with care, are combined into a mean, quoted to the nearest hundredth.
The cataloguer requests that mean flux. 0.60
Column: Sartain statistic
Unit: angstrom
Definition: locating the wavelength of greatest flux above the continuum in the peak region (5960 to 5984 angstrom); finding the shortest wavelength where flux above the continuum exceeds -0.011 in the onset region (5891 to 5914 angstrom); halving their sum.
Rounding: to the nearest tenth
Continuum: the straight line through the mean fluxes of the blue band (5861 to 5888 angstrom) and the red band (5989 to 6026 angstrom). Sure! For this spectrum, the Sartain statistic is 5946.0 angstrom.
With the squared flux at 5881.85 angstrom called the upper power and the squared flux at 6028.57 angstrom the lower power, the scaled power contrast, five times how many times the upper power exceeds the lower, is 4.0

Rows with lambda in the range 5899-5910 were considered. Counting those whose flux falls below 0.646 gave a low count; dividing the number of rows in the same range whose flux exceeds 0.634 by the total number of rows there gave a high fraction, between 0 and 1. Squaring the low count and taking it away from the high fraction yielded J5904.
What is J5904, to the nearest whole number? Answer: -49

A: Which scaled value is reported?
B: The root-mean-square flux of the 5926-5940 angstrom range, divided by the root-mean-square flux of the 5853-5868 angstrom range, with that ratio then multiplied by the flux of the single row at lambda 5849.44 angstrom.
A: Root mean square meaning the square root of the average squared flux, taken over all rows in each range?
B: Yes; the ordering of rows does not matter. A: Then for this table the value 0.62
